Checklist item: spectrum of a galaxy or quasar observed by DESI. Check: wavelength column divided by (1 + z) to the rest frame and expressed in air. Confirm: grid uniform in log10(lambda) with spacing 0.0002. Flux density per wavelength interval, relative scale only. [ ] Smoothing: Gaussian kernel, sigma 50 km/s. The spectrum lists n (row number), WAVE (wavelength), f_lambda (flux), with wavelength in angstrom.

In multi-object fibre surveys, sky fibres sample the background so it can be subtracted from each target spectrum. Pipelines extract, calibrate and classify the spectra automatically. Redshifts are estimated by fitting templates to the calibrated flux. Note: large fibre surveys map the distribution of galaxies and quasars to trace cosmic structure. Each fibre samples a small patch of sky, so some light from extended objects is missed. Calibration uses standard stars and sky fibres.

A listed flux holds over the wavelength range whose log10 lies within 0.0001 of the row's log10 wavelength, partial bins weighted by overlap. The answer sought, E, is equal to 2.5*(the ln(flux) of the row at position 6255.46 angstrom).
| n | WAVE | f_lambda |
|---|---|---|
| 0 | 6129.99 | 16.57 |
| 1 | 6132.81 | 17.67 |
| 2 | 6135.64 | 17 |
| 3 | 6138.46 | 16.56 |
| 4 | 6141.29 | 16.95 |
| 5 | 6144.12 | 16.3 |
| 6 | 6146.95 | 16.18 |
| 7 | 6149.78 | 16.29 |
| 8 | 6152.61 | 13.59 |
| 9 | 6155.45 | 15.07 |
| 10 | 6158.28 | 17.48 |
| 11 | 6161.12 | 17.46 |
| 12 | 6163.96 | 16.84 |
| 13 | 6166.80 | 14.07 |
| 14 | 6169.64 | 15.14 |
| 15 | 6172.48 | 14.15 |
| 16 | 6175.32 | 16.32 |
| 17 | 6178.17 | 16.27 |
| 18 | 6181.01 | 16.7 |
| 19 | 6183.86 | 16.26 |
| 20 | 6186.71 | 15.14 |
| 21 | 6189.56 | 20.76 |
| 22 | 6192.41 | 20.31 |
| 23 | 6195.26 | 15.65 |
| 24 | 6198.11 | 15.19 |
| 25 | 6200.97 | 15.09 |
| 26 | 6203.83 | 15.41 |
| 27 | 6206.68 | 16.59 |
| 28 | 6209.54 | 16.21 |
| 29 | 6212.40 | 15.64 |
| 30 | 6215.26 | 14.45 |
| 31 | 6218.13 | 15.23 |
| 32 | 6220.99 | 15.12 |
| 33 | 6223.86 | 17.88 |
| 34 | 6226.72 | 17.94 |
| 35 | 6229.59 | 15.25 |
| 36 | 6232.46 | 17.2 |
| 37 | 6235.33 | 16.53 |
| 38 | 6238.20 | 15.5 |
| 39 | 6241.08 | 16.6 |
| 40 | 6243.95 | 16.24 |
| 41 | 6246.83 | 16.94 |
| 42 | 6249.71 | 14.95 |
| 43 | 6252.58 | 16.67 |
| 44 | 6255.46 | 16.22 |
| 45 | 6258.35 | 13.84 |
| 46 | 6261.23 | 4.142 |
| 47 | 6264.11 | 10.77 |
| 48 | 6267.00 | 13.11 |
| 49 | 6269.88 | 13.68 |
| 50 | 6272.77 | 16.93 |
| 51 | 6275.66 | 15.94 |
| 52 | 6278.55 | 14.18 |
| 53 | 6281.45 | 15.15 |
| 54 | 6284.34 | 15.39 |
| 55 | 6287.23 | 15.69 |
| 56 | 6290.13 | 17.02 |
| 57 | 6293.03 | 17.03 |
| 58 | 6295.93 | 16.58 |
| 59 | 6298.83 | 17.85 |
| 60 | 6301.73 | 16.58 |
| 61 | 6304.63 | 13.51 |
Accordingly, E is 6.97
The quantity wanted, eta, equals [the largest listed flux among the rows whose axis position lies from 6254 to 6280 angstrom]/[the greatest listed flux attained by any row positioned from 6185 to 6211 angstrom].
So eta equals 0.82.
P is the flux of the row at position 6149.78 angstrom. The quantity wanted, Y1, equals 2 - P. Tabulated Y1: -14.3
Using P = 16.29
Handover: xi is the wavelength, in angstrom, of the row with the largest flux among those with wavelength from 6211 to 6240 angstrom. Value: 6226.72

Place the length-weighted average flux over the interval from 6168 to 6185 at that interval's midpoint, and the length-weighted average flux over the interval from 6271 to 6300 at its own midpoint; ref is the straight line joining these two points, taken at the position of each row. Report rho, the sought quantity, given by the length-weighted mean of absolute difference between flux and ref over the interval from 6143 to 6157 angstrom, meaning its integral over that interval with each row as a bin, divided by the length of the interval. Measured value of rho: 0.91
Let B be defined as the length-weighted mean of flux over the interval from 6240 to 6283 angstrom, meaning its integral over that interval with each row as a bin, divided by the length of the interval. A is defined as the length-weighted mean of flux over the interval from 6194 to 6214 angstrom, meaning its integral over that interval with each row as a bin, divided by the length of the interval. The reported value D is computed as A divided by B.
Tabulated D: 1.09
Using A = 15.7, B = 14.3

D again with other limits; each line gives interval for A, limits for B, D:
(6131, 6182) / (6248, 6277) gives 1.18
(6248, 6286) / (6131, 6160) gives 0.85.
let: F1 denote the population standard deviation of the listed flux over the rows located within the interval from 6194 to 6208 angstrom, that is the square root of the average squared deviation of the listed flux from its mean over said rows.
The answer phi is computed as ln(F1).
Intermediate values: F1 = 0.5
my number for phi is -0.6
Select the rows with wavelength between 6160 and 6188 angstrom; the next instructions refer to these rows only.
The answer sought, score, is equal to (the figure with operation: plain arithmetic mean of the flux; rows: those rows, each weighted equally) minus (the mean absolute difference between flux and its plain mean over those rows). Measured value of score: 14.9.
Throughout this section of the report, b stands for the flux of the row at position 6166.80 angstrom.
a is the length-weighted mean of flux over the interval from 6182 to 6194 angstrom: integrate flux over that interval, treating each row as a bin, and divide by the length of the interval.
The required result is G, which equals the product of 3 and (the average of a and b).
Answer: 48.2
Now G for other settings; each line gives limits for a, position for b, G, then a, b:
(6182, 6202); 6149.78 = 49.8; 16.9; 16.29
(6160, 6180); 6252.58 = 48.6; 15.7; 16.67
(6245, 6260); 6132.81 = 49.9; 15.6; 17.67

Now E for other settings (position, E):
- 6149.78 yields 6.98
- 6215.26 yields 6.68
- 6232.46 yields 7.11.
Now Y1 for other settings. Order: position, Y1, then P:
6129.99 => -14.6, 16.57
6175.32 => -14.3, 16.32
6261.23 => -2.1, 4.142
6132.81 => -15.7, 17.67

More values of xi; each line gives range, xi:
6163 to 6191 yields 6189.56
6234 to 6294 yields 6293.03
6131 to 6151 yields 6132.81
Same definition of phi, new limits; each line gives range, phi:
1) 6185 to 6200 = 0.9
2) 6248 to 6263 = 1.5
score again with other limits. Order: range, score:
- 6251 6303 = 12.7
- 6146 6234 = 15.0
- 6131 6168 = 15.3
